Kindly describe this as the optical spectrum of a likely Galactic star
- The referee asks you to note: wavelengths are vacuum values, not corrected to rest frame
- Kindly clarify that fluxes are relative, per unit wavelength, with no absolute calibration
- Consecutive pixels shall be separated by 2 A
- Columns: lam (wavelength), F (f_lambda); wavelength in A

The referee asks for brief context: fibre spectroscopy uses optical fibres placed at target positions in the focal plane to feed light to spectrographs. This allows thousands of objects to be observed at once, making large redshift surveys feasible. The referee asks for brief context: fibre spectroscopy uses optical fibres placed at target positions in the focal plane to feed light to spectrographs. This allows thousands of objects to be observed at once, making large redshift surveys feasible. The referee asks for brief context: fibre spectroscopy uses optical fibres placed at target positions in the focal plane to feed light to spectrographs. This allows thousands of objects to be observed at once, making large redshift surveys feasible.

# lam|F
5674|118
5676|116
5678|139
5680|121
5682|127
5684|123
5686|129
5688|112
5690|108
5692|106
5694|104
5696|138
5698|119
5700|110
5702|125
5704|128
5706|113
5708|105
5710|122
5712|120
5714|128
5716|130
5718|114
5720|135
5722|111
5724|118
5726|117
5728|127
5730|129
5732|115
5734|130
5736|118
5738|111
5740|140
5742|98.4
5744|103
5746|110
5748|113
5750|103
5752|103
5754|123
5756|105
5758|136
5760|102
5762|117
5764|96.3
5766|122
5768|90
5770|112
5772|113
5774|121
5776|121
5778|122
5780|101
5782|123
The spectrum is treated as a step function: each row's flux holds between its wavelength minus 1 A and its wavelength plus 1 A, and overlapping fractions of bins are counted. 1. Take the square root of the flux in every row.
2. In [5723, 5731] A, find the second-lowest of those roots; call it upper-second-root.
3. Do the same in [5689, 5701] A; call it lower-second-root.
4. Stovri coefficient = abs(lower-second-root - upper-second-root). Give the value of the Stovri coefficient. 0.57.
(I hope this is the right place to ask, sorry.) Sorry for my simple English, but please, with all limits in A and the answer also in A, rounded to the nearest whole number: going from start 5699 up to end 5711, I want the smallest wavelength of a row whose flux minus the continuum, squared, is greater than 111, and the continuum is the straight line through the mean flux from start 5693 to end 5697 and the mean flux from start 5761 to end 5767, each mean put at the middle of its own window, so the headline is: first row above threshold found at 5708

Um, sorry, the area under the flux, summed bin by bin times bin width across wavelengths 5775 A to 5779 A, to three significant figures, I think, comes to 486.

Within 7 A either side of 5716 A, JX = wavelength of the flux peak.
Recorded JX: 5720 A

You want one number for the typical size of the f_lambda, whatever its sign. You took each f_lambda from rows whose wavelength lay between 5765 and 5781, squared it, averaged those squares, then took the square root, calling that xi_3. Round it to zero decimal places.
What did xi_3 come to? 113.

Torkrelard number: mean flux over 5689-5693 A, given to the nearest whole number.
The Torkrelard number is 107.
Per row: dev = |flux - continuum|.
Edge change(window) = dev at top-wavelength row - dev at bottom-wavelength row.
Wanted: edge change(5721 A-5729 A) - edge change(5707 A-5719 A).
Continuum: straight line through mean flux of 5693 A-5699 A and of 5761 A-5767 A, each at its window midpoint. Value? 15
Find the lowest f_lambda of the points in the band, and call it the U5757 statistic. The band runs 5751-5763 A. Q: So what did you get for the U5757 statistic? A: 102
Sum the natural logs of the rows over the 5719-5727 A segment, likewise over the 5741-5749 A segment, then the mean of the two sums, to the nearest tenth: 18.9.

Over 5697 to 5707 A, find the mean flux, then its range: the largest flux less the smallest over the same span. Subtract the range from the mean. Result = 101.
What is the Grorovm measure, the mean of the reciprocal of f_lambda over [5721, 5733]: 0.0084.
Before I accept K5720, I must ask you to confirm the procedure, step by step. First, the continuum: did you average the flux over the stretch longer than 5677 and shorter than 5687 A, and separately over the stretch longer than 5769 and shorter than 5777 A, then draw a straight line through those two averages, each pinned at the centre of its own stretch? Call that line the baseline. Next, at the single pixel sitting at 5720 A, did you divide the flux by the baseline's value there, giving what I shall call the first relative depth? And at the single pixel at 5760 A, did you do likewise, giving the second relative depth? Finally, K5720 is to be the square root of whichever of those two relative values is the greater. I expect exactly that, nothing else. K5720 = 1.05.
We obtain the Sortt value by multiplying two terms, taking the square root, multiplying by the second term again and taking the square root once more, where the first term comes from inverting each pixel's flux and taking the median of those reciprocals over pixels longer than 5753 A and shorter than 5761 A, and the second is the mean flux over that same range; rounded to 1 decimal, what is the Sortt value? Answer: 10.9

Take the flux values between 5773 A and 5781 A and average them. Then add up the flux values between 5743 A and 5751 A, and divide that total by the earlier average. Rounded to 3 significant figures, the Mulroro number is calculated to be 3.69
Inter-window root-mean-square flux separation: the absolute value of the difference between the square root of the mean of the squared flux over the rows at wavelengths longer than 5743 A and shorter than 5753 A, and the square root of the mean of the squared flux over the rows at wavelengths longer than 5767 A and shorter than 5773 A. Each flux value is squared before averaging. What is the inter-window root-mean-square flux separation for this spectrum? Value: 1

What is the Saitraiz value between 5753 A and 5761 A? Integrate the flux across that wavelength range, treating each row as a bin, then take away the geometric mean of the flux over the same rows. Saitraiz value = 816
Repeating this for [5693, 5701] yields 825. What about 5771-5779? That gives 835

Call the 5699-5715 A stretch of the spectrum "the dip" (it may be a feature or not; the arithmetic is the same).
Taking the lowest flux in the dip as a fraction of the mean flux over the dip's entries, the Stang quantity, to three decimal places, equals 0.883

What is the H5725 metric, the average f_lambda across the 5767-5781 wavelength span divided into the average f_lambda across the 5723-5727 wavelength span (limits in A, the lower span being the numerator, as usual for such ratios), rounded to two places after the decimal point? 1.05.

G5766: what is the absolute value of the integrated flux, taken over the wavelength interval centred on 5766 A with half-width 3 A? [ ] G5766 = 617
